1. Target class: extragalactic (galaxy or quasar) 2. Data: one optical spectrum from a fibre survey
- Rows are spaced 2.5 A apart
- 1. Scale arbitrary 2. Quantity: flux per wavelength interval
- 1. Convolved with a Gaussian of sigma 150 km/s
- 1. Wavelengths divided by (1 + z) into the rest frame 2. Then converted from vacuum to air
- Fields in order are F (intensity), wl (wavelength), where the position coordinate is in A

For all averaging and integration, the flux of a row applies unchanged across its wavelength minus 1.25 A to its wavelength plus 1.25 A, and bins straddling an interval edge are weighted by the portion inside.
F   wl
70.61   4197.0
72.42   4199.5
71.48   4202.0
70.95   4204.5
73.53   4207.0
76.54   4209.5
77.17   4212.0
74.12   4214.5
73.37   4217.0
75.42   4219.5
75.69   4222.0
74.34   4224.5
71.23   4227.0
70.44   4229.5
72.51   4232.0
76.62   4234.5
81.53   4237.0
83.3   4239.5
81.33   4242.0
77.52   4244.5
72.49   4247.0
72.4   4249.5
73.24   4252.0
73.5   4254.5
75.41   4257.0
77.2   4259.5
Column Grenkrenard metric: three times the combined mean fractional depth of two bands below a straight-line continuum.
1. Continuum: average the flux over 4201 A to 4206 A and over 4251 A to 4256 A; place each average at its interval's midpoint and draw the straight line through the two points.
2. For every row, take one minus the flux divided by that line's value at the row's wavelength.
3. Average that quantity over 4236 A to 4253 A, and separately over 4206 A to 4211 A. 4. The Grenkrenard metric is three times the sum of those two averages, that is -0.33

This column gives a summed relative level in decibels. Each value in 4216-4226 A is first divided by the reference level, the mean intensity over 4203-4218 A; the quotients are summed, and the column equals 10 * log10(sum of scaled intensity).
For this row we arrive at 6.0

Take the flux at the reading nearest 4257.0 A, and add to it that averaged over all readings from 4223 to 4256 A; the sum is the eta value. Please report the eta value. 151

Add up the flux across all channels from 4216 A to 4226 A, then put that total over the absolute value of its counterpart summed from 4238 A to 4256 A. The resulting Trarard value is 0.56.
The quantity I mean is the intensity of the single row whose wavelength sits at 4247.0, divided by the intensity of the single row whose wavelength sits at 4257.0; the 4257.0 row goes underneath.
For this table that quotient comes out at 0.96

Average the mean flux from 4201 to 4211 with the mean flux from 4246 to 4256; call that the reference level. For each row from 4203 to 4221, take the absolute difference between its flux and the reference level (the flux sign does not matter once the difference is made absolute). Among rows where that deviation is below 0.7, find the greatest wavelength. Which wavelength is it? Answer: 4217.0 A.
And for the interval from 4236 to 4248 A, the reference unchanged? 4247.0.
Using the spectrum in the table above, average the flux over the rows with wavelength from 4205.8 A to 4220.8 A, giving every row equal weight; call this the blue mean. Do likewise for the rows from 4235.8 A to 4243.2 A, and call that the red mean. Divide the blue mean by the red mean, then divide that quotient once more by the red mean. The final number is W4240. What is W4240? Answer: 0.0111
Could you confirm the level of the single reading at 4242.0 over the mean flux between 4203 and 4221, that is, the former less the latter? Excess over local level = 6.9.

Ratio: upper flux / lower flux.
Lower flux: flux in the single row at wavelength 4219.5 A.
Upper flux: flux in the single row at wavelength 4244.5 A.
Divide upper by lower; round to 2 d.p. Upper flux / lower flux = 1.03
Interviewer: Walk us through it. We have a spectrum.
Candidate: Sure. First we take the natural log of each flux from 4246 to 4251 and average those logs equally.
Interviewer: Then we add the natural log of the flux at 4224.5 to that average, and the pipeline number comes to 8.59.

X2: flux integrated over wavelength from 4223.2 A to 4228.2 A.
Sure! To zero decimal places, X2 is 364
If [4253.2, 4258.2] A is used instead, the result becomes 372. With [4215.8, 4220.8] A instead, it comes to 372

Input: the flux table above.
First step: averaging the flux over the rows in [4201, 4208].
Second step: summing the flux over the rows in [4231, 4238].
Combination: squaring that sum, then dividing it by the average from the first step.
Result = 739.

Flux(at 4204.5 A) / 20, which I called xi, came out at 3.55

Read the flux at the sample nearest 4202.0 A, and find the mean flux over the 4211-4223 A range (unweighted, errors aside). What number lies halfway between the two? 73.3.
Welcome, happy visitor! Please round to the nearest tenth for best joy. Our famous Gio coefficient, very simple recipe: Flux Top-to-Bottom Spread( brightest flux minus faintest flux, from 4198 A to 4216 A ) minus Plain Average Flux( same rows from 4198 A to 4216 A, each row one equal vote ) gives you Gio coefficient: -67.5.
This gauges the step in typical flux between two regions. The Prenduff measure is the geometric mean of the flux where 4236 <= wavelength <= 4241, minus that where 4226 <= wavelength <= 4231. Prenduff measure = 12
